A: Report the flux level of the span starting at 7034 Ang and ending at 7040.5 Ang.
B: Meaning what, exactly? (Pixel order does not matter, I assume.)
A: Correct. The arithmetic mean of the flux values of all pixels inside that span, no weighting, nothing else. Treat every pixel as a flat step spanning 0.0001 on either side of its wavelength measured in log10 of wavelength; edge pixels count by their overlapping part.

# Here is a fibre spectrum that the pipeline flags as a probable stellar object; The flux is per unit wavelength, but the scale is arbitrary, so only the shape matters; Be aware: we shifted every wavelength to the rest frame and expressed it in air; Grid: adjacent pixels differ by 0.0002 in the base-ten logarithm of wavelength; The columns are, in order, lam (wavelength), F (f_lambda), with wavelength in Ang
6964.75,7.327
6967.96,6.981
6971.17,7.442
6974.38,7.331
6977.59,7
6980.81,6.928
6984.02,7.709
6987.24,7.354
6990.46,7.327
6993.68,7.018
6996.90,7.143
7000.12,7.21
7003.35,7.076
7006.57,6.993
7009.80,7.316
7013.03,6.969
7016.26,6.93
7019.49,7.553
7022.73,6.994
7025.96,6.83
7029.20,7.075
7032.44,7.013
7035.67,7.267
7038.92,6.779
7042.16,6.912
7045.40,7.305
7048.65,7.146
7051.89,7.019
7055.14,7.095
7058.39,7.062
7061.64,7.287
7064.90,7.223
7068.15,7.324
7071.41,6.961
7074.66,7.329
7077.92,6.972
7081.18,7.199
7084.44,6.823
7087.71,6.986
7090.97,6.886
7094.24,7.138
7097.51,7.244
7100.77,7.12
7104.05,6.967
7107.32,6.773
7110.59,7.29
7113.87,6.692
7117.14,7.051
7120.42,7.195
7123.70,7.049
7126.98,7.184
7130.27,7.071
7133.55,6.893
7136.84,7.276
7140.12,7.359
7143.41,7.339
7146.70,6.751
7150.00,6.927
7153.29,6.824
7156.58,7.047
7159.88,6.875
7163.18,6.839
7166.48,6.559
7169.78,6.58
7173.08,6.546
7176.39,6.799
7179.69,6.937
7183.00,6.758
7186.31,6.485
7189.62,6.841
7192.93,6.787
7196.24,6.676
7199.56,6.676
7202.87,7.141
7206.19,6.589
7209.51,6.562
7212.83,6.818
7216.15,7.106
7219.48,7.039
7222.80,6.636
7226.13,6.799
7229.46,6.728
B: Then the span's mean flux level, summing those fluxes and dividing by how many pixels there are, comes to 7.02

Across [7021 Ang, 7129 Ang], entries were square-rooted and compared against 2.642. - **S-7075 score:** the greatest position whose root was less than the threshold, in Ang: 7113.87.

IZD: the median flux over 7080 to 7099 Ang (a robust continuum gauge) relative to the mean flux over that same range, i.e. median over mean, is 1.00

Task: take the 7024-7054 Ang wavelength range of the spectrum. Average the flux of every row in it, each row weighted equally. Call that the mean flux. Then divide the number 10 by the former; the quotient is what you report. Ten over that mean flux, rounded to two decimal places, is 1.42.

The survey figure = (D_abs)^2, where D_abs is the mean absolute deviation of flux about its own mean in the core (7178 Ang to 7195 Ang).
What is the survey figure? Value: 0.013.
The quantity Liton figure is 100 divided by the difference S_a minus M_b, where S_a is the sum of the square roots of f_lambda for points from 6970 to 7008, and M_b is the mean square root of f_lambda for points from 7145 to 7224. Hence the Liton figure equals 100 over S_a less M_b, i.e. 3.4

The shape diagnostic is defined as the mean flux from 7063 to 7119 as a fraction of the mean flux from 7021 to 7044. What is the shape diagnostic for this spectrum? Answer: 1.01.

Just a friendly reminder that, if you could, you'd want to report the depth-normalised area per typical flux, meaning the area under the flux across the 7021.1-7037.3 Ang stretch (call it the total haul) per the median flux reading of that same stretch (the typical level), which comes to 16.2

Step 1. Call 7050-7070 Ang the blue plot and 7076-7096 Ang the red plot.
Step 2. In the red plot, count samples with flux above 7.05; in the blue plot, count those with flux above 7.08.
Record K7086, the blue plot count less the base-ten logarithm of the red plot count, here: 3.7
